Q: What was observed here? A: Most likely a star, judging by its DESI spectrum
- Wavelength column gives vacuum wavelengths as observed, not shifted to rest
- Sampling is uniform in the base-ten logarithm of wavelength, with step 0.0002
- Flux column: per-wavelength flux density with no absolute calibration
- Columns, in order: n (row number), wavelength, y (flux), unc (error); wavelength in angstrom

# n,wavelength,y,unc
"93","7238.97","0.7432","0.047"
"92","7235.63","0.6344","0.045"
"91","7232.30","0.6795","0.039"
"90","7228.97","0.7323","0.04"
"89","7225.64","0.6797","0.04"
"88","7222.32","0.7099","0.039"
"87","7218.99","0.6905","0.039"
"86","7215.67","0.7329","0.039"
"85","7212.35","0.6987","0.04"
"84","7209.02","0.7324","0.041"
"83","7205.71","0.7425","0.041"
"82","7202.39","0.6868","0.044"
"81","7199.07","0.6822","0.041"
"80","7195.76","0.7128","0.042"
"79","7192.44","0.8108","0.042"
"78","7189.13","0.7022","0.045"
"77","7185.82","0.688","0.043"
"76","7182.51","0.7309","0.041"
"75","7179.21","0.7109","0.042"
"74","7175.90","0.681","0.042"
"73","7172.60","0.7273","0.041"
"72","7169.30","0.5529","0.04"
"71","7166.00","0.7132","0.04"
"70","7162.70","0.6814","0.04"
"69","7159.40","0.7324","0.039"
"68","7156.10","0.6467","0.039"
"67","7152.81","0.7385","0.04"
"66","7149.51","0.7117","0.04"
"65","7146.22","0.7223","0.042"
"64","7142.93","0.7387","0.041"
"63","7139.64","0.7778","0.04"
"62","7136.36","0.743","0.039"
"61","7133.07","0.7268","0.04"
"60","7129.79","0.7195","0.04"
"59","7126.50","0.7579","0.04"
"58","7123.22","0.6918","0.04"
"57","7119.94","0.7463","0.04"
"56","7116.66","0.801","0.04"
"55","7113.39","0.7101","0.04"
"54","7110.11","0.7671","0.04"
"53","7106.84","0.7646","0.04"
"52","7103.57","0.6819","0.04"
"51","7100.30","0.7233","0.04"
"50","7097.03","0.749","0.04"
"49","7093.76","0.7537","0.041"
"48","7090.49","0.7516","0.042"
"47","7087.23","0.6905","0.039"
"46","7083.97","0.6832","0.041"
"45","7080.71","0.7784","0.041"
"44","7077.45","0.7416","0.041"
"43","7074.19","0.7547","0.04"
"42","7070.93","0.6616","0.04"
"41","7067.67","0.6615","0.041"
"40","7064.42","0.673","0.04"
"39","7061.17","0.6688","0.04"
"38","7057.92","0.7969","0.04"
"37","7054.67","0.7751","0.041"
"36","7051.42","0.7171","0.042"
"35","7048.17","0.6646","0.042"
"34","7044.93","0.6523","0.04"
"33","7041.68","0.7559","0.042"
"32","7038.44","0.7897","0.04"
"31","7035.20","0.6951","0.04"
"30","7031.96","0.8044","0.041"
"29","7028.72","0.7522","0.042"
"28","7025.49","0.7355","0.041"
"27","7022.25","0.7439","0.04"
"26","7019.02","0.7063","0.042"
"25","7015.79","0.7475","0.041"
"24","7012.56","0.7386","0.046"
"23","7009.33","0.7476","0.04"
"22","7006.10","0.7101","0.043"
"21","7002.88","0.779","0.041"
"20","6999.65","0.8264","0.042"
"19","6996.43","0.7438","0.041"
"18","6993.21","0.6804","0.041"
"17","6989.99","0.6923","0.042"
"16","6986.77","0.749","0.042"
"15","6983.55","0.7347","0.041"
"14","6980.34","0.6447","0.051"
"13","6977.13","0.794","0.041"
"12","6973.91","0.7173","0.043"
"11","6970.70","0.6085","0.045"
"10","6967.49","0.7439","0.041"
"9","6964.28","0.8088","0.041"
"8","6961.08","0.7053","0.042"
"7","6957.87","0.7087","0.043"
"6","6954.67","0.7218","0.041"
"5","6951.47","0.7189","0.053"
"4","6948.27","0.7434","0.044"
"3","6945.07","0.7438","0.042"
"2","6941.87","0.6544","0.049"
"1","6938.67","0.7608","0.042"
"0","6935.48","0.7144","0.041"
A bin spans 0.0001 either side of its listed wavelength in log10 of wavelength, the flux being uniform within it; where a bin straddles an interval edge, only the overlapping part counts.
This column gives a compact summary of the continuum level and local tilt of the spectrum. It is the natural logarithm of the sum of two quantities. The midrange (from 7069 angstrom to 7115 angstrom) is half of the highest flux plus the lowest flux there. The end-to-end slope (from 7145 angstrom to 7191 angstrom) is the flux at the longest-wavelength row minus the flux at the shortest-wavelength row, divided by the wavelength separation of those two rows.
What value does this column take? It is -0.329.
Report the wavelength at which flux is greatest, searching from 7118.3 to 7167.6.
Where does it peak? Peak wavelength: 7139.64 angstrom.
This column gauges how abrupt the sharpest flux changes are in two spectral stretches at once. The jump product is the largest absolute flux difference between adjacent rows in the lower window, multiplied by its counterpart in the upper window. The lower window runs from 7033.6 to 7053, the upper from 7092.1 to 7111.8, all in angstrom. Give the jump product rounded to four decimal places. 0.0086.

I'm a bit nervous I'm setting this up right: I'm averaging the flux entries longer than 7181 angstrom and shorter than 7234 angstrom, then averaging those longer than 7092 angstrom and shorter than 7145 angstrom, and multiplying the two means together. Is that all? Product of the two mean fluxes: 0.528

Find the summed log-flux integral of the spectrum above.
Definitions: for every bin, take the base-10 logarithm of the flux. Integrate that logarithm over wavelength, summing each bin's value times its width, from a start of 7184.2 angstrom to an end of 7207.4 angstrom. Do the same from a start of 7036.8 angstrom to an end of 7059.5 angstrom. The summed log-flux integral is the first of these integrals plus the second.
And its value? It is -6.41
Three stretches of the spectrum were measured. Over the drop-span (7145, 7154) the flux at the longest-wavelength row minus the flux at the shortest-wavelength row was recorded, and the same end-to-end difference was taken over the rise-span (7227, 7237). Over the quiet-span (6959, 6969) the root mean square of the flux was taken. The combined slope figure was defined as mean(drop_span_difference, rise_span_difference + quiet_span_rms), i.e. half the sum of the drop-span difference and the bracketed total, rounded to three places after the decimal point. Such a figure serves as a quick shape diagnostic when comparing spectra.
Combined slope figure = 0.336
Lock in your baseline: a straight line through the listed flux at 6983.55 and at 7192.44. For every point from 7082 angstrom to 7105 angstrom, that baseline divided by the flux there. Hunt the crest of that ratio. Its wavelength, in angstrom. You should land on 7103.57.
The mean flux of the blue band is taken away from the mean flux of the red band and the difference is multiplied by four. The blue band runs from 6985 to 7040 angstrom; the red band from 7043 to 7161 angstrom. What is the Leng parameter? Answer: -0.077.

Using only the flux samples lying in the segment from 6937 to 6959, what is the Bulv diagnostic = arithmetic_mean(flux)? 0.722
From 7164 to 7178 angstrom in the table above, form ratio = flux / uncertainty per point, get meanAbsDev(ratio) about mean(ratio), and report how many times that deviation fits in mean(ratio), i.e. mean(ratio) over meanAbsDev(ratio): 12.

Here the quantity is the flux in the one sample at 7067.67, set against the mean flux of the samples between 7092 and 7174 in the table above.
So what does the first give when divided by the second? 0.91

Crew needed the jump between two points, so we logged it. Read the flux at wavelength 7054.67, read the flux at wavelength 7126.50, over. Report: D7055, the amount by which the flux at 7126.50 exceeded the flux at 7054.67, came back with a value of -0.02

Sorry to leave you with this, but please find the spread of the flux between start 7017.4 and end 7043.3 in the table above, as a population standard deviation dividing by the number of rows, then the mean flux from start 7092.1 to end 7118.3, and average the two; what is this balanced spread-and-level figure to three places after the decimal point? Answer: 0.389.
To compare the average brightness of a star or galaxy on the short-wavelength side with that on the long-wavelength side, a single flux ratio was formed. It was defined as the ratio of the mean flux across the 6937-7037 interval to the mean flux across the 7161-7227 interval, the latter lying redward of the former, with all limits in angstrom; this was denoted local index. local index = 1.04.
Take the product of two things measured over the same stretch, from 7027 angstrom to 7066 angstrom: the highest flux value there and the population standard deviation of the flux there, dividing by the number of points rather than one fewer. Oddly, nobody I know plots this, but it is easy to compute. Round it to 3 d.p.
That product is 0.044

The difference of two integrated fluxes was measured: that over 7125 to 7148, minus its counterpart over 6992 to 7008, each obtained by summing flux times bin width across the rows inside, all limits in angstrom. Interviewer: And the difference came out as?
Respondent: 5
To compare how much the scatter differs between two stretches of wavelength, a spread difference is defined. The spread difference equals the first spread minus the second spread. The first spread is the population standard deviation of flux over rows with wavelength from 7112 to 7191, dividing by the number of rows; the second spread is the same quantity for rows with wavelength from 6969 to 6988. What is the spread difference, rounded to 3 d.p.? -0.017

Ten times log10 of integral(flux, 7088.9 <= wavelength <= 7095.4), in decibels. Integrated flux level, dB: 6.9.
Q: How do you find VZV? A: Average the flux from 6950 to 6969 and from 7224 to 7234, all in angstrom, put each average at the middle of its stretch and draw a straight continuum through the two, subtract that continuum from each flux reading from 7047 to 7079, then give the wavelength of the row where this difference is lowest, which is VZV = 7067.67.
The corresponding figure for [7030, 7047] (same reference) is 7044.93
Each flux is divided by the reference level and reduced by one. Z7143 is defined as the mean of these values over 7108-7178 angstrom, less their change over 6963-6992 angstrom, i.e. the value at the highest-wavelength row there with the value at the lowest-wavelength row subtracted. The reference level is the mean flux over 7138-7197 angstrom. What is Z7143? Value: 0.18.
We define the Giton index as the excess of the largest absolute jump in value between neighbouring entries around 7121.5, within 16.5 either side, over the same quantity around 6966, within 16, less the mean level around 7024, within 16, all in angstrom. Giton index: -0.804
